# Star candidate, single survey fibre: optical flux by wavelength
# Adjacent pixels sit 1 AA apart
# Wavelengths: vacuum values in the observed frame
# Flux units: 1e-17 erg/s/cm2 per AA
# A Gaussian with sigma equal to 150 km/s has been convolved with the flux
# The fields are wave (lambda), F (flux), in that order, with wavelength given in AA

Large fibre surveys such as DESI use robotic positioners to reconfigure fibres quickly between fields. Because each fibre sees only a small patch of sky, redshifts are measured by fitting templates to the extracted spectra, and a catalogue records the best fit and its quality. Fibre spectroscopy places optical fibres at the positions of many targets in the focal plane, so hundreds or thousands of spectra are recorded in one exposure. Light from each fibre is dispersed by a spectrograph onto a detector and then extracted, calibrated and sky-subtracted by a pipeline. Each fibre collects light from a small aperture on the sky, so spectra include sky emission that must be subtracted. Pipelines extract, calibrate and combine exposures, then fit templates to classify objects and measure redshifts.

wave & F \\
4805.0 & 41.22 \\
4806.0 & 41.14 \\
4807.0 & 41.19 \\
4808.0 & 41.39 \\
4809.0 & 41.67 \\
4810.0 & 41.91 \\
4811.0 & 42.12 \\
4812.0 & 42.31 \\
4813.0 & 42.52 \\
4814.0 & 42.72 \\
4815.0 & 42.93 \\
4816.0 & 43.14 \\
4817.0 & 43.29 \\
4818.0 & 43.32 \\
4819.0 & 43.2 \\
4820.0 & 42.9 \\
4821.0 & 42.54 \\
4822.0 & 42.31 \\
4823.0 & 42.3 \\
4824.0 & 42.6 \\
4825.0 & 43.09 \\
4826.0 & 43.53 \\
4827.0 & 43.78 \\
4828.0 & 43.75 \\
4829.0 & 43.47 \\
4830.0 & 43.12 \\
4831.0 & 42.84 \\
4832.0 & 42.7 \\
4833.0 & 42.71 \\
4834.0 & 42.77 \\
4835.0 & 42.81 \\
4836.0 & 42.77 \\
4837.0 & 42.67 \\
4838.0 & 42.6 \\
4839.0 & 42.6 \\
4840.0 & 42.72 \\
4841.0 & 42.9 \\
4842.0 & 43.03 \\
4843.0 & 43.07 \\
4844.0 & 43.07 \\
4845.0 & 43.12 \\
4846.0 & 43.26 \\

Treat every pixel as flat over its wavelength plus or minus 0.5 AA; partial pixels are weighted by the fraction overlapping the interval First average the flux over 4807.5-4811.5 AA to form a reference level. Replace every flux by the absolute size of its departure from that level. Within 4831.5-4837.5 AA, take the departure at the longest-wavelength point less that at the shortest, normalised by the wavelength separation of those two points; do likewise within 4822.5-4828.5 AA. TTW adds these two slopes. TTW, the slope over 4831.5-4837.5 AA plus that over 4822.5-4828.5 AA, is 0.28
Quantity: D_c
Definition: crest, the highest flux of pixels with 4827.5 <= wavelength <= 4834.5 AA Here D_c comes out 43.75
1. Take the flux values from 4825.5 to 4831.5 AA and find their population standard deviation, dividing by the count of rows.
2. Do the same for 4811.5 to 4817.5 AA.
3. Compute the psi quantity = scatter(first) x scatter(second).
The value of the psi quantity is 0.115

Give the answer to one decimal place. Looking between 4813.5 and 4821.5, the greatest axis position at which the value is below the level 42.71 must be 4821.0 AA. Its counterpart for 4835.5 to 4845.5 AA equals 4839.0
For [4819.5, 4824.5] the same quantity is 4824.0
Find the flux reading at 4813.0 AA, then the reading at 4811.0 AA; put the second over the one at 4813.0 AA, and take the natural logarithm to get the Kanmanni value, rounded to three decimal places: -0.009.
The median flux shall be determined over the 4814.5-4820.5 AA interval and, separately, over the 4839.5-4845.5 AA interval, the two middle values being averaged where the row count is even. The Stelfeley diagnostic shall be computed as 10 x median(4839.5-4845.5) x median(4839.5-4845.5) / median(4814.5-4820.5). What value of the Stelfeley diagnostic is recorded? 429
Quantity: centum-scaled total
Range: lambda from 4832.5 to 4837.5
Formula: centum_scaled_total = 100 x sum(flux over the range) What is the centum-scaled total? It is 21373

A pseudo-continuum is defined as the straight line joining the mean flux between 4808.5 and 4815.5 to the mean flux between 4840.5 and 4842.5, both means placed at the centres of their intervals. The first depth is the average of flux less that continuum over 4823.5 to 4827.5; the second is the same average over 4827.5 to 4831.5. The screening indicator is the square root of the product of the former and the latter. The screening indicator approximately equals 0.617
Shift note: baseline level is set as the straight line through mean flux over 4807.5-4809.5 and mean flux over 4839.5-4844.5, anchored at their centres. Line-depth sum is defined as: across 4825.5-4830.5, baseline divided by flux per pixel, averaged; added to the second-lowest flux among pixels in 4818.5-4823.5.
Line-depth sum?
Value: 43.28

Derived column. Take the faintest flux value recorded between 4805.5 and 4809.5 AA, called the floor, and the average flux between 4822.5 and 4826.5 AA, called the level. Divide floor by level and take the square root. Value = 0.98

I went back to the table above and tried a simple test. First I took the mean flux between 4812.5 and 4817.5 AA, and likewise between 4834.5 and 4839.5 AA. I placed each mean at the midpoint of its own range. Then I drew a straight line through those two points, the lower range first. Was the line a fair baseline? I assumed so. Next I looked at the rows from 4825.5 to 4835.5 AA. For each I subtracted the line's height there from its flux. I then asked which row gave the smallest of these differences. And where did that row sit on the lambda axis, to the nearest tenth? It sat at 4832.0 AA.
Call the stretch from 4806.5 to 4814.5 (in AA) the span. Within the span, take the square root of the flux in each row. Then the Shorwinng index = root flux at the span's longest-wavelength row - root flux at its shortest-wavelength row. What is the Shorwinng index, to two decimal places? 0.12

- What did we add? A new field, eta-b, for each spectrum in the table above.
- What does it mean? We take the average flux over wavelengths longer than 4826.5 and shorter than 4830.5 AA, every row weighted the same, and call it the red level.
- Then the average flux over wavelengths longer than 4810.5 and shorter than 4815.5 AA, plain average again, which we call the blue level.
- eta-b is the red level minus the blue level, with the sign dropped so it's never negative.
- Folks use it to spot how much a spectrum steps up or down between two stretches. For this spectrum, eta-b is 1.0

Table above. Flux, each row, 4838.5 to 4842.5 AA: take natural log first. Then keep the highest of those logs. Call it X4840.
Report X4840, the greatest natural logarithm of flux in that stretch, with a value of 3.76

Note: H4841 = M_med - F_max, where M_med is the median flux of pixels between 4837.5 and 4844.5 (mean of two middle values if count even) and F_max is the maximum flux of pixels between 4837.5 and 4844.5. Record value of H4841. -0.17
